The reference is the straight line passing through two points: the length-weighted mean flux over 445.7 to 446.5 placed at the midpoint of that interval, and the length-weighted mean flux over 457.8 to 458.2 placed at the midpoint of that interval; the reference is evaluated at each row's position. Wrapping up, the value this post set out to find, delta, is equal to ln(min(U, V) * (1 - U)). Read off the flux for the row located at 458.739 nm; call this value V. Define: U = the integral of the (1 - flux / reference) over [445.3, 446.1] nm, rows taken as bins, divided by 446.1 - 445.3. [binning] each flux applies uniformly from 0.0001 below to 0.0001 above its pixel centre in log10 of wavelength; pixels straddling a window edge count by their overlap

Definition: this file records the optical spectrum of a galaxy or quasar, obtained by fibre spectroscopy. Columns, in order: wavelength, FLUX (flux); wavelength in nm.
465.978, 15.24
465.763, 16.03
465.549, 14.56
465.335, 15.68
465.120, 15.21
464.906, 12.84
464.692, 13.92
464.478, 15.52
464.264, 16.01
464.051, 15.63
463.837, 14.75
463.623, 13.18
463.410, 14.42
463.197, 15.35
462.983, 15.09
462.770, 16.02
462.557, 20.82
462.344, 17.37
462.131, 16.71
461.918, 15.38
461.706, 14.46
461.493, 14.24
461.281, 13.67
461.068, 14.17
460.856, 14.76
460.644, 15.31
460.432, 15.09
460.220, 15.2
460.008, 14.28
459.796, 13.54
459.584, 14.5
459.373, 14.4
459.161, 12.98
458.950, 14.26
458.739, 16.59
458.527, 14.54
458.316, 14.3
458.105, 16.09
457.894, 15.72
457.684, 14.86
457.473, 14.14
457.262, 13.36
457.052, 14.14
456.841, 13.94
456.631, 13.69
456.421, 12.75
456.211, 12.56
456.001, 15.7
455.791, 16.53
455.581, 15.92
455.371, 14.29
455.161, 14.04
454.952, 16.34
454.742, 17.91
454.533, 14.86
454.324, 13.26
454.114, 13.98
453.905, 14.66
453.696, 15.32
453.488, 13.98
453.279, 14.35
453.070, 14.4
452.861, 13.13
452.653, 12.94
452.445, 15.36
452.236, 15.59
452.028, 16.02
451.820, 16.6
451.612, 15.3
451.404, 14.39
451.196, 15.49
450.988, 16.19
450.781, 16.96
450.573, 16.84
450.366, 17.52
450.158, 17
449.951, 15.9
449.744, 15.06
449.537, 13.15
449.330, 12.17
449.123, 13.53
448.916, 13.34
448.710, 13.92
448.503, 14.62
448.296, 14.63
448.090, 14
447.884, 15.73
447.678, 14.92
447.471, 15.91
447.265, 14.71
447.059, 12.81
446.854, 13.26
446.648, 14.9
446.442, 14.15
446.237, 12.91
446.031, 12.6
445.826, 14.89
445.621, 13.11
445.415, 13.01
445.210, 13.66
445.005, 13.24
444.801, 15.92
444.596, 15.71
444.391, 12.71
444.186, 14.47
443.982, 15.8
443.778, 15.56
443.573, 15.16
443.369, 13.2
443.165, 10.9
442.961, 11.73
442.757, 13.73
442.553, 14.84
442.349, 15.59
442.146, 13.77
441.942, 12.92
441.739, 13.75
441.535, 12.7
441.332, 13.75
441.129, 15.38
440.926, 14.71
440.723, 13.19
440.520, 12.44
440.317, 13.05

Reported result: -5.1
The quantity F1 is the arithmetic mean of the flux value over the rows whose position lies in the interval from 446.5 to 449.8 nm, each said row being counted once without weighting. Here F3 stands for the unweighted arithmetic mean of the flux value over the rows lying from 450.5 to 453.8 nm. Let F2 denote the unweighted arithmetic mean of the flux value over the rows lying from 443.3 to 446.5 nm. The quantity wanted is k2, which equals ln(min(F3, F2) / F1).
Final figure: -0.002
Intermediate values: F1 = 14.2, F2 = 14.1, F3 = 15.2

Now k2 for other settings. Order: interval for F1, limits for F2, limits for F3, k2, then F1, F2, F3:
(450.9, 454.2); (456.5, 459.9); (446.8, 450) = -0.043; 14.9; 14.4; 14.2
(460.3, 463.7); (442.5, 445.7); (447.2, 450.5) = -0.099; 15.4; 13.9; 14.8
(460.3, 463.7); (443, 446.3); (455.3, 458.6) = -0.099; 15.4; 13.9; 14.5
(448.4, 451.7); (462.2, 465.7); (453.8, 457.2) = -0.029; 15.1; 15.4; 14.7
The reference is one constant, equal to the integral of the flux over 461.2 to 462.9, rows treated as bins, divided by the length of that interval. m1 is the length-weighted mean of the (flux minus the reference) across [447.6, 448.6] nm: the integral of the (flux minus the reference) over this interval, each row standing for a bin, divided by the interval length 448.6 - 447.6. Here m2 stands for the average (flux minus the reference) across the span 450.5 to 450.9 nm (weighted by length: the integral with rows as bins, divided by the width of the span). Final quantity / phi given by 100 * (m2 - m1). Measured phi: 210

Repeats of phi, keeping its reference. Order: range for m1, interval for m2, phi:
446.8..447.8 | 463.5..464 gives -23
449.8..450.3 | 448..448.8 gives -209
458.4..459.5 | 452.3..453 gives -61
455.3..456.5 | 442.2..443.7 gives -104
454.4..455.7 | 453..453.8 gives -100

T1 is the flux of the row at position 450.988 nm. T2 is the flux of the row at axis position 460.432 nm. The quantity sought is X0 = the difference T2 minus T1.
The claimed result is -1.1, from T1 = 16.19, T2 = 15.09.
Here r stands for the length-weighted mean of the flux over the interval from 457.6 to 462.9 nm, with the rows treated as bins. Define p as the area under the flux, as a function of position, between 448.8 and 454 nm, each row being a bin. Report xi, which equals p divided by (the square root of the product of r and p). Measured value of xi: 2.27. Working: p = 78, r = 15.2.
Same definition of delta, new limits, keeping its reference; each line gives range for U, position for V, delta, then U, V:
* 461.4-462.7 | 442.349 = -4.5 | 0.01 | 15.59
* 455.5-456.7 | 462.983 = -2.8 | 0.06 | 15.09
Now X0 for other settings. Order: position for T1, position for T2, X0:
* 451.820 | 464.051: -1.0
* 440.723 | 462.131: 3.5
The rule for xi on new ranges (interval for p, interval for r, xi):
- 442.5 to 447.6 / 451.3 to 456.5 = 2.19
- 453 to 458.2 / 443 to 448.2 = 2.33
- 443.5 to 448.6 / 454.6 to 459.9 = 2.23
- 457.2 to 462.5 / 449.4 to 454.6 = 2.28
